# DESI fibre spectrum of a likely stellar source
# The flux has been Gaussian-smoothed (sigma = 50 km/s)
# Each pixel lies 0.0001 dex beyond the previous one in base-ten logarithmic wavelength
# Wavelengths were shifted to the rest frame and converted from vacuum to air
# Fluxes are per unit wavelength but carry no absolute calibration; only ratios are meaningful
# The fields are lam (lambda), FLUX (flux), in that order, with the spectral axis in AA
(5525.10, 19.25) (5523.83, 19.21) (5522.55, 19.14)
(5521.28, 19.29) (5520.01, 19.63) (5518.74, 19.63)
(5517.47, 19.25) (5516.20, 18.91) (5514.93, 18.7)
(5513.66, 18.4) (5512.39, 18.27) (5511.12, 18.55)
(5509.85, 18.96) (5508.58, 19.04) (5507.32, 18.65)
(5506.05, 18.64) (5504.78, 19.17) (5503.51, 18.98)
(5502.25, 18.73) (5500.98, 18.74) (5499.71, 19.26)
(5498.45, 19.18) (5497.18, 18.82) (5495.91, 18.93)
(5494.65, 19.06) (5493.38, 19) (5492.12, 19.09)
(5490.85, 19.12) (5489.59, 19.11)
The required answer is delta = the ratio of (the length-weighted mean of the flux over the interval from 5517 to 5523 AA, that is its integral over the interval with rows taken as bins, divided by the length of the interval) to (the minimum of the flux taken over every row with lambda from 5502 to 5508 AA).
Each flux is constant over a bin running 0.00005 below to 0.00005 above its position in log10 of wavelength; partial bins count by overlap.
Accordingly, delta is 1.04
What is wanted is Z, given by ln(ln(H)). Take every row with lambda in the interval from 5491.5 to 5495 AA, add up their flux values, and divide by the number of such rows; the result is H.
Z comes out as 1.08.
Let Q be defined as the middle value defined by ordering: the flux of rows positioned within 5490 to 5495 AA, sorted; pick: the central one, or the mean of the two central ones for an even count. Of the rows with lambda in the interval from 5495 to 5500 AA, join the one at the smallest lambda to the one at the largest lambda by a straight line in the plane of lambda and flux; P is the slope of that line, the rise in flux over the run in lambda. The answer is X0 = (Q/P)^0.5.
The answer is 15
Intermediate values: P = 0.087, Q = 19.1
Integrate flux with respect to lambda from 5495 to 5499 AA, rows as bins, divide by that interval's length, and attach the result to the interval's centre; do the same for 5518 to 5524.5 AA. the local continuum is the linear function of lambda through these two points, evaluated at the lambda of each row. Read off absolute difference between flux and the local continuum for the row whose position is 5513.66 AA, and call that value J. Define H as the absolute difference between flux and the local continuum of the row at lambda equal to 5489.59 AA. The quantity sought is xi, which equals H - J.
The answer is -0.57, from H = 0.271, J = 0.84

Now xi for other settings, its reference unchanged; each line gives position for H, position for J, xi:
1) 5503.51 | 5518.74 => -0.21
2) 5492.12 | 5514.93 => -0.36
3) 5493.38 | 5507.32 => -0.39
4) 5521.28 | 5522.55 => -0.17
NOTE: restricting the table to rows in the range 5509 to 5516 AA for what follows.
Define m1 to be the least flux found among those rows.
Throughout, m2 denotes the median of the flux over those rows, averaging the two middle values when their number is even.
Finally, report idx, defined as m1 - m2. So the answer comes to -0.28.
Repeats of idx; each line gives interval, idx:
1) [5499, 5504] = -0.13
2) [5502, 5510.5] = -0.32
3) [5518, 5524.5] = -0.15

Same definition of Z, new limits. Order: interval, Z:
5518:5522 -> 1.09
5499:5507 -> 1.08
